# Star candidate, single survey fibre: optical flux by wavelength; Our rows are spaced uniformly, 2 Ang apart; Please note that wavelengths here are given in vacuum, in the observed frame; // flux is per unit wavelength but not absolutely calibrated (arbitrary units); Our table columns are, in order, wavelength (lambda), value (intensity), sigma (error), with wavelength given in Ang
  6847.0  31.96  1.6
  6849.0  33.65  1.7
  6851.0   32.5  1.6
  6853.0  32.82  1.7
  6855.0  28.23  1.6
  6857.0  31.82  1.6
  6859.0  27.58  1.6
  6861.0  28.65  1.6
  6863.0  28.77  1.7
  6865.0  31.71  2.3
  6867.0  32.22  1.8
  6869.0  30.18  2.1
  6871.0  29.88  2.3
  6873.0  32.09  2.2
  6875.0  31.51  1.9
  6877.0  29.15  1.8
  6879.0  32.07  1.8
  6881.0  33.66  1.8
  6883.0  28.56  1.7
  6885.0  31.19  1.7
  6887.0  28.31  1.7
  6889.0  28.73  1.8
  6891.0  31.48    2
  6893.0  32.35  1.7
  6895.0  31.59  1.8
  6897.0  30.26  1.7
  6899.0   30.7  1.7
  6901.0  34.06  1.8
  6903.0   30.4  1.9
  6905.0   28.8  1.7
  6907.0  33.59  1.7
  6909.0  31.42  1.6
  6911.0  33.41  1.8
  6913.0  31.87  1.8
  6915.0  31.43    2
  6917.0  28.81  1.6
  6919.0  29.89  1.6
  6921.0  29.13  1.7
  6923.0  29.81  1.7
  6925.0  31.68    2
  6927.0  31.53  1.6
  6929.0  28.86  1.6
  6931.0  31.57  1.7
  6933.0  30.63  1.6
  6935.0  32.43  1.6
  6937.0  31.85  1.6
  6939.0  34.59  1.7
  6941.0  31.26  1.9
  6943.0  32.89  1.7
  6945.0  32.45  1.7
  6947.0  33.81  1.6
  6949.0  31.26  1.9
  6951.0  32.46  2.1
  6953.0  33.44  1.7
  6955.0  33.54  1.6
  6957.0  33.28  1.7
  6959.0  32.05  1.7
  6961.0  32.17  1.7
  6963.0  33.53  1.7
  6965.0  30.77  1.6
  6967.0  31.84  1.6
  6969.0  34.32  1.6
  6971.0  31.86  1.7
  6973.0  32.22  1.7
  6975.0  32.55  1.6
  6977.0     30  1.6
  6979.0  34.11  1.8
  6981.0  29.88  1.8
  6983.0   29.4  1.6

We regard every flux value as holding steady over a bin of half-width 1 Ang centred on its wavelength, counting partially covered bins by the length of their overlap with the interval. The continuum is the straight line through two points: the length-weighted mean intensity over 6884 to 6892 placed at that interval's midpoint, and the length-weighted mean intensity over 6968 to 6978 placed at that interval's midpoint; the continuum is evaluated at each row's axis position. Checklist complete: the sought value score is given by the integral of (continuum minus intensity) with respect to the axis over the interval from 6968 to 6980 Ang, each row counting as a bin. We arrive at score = -4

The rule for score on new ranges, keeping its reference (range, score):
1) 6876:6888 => -9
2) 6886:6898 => -5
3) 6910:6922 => -1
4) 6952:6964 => -15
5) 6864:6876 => -22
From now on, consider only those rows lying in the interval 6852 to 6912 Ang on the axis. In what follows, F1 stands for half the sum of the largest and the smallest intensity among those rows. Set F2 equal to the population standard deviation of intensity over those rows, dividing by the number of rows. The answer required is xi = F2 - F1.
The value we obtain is -29.0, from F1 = 30.8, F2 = 1.8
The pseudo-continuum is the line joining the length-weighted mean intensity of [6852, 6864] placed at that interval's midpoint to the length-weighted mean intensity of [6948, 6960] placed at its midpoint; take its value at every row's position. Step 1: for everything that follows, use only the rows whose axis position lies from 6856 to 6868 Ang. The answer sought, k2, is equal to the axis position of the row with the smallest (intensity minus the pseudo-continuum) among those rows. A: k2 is 6859.0 Ang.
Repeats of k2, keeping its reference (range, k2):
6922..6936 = 6929.0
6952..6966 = 6965.0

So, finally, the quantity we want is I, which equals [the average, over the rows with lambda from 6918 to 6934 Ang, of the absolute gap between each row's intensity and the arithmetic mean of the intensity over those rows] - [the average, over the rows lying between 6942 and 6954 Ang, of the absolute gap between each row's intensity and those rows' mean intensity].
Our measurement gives 0.3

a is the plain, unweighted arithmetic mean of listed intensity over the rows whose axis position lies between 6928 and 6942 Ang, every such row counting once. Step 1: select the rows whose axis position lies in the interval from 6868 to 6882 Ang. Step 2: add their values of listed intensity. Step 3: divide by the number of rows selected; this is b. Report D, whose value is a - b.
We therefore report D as 0.4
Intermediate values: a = 31.6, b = 31.2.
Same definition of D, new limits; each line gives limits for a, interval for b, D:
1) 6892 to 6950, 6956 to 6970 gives -1.1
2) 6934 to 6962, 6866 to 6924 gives 1.8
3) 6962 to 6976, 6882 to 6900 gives 2.1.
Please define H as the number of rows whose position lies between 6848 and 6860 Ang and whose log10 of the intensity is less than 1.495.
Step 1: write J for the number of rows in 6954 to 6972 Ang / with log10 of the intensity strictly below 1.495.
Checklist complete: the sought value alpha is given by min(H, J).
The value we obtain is 1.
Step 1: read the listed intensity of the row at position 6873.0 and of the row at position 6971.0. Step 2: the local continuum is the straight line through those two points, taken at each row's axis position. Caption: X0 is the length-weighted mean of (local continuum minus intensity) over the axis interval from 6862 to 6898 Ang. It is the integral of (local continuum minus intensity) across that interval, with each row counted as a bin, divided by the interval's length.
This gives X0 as 1.31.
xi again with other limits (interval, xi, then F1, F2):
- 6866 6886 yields -29.6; 31.1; 1.5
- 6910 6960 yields -30.2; 31.7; 1.5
